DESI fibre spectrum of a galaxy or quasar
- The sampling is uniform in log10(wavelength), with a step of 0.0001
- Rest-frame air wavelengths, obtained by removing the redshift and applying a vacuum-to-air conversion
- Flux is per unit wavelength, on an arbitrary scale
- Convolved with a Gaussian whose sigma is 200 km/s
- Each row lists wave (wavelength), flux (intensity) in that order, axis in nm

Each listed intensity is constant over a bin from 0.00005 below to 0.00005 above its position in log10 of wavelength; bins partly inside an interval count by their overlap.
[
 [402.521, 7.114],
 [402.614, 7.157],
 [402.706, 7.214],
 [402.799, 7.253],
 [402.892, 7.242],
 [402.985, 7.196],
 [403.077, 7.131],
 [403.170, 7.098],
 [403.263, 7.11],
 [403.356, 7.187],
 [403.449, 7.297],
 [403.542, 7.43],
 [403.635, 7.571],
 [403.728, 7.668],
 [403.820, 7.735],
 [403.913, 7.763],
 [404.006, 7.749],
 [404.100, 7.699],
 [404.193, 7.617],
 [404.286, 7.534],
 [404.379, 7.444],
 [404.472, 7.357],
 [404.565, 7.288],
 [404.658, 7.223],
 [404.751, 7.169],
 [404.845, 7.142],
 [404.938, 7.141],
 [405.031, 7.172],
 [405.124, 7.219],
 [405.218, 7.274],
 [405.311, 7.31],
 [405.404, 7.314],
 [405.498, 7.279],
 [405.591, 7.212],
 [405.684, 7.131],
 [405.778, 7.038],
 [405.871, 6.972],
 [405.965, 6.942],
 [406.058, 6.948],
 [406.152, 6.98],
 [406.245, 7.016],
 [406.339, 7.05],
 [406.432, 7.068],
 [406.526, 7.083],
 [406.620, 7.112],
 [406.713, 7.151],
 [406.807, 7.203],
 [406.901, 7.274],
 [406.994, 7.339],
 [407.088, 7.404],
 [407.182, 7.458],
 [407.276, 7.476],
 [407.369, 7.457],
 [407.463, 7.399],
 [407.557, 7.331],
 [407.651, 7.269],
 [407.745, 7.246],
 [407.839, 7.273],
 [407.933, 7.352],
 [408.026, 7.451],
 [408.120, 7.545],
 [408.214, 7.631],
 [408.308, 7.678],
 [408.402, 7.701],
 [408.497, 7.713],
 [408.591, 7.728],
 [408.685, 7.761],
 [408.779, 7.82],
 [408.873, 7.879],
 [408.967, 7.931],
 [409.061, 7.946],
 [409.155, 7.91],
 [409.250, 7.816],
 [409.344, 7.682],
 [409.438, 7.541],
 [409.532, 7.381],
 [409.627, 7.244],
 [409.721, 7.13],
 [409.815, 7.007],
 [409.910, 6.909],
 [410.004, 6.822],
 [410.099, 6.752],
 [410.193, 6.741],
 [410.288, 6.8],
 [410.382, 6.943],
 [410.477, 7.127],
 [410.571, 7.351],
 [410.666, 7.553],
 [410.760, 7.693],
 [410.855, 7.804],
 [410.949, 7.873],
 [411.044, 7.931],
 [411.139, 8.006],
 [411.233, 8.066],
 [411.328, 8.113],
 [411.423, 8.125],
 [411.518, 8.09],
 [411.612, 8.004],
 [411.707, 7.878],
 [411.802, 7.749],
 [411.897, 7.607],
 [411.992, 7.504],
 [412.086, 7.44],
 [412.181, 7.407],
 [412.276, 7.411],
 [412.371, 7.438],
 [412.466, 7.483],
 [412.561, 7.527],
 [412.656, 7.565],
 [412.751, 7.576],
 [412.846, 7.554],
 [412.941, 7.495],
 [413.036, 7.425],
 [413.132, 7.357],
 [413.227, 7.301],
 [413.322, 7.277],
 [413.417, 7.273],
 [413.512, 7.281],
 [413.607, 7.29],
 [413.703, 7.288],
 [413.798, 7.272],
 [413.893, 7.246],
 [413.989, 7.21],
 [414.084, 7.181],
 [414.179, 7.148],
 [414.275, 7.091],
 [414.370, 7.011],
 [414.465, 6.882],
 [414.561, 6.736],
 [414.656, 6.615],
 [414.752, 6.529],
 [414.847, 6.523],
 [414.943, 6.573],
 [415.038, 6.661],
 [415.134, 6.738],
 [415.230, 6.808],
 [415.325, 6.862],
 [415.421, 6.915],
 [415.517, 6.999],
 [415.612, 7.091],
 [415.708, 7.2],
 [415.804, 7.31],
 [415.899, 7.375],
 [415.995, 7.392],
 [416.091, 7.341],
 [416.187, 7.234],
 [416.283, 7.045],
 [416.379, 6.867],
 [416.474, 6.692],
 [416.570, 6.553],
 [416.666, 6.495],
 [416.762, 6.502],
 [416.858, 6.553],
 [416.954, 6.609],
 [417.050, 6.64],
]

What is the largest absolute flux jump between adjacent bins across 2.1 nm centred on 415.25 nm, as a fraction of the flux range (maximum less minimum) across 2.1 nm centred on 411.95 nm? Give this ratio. 0.26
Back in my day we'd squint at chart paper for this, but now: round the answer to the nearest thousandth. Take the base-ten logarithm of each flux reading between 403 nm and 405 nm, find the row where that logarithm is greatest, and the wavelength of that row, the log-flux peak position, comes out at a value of 403.913 nm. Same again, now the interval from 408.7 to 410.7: 409.061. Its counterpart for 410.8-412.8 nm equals 411.423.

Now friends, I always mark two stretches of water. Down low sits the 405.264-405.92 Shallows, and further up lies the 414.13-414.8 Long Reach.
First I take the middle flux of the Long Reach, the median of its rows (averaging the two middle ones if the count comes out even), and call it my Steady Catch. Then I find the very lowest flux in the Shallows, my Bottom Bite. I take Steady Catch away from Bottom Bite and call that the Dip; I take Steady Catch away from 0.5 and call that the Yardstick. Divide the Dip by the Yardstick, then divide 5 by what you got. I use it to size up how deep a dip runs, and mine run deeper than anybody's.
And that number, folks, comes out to -355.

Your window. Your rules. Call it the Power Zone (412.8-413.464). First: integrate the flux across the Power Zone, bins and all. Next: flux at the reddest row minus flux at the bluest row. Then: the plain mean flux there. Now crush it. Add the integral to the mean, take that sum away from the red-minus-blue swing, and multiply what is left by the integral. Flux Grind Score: -62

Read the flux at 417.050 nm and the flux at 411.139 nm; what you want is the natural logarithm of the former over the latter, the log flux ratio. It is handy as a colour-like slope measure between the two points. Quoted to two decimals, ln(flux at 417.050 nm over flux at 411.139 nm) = -0.19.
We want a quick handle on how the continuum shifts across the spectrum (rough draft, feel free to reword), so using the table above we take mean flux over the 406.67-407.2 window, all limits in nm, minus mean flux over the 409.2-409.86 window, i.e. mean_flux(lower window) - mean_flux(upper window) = -0.1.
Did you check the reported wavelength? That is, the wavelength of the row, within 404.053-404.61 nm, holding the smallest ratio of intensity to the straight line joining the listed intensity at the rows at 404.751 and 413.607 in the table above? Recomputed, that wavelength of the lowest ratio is 404.565 nm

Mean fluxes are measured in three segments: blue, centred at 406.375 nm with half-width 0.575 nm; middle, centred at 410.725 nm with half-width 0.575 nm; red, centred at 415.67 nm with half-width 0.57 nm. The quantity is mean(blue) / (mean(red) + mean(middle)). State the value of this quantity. 0.484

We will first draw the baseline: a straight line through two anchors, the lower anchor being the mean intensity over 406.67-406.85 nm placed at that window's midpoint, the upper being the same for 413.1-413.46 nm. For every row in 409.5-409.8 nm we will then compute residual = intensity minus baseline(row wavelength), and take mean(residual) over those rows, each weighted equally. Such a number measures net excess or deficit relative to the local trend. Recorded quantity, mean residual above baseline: 0.0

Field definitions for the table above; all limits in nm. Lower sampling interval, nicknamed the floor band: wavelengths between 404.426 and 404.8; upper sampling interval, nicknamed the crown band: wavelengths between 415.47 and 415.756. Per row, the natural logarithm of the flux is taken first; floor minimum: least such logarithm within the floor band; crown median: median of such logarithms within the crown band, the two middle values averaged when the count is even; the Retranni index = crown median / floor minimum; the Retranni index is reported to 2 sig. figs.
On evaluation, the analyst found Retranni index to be 0.99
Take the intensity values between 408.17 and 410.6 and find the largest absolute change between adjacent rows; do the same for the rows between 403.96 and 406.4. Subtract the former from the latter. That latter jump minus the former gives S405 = -0.13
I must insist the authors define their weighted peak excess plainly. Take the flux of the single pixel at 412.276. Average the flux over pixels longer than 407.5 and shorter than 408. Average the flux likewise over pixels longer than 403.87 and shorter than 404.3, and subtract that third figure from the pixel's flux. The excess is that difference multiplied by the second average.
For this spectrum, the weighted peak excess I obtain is -1.9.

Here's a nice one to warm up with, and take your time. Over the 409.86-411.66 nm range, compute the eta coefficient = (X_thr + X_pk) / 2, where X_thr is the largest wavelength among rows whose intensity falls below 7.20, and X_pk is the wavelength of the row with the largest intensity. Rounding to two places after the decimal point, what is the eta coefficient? 410.95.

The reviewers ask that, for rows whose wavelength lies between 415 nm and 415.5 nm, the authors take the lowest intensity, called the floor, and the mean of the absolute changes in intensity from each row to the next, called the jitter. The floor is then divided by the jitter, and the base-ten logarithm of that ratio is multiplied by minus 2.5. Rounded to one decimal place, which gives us -5.1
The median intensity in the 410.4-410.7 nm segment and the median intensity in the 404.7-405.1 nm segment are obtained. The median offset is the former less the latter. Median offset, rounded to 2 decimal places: 0.20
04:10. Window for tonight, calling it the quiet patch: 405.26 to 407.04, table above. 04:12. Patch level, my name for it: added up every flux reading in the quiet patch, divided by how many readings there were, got 7.13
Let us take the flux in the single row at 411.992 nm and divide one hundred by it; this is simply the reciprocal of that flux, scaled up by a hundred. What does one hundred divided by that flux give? 13.3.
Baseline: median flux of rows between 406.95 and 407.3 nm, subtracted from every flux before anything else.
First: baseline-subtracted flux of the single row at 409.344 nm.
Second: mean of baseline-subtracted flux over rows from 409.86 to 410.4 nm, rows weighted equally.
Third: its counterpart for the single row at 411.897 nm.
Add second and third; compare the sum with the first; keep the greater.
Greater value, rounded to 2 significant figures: 0.25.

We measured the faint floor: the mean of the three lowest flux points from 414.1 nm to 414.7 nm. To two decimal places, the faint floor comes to 6.74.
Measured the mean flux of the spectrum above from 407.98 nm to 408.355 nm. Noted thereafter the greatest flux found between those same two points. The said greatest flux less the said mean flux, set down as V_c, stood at 0.10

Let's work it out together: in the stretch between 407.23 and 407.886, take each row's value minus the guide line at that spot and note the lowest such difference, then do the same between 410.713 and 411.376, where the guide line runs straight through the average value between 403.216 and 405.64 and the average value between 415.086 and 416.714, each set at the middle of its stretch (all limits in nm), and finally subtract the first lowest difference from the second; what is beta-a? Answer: 0.55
